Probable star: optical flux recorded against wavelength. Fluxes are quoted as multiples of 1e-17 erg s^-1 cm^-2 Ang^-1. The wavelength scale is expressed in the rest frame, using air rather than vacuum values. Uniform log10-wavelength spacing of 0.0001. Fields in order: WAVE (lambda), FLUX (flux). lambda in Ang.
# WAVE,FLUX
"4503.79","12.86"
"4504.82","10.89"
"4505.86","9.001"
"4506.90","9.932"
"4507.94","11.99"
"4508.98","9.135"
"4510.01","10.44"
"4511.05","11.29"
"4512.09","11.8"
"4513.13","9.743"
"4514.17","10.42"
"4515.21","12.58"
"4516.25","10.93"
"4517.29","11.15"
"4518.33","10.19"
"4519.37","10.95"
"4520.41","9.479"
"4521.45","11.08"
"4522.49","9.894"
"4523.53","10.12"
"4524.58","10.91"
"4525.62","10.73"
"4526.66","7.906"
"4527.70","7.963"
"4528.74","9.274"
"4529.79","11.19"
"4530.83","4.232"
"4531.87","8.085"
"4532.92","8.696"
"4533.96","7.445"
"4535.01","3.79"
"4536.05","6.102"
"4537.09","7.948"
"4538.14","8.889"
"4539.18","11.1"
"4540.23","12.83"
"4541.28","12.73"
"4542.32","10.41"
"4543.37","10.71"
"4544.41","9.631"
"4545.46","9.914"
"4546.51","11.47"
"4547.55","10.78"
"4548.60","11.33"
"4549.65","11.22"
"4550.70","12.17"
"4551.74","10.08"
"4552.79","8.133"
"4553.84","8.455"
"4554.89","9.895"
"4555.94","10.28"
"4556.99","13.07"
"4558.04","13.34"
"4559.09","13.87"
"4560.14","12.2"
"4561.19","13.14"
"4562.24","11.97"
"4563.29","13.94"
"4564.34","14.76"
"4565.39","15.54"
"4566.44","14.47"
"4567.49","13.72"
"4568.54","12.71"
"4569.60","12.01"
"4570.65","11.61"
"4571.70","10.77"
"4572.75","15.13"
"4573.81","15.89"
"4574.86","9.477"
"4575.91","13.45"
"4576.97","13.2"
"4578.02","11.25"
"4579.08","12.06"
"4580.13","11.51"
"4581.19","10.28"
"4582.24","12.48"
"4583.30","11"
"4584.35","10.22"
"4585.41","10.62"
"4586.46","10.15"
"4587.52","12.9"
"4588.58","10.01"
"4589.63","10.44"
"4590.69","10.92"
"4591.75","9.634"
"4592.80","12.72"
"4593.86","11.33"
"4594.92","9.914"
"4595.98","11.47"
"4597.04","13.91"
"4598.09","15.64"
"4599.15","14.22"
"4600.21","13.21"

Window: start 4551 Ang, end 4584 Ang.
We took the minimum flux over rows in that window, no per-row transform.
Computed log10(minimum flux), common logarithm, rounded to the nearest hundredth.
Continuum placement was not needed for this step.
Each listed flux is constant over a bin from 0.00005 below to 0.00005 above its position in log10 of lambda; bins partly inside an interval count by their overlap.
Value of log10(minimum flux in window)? 0.91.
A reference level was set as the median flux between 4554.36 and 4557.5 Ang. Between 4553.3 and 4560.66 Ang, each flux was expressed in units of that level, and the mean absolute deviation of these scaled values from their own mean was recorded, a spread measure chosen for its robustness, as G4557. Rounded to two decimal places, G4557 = 0.17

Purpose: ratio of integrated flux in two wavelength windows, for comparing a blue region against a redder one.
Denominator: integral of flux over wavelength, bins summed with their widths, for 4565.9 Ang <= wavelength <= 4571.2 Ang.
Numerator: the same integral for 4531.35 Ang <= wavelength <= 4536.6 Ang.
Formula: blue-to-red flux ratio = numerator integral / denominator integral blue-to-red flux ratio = 0.52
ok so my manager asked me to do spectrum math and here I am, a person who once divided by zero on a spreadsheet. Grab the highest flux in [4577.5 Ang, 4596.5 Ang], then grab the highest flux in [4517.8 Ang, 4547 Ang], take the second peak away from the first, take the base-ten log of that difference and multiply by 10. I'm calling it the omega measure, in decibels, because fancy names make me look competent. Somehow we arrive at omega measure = -12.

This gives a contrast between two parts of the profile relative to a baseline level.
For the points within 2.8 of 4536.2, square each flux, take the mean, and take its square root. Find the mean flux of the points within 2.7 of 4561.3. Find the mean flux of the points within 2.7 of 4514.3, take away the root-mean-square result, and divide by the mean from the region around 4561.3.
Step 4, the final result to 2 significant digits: 0.31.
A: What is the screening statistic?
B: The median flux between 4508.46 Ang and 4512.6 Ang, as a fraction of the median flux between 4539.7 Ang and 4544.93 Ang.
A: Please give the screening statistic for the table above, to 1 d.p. 1.0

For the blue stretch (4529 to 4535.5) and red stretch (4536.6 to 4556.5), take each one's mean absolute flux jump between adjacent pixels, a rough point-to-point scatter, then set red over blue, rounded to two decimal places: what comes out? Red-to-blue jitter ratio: 0.32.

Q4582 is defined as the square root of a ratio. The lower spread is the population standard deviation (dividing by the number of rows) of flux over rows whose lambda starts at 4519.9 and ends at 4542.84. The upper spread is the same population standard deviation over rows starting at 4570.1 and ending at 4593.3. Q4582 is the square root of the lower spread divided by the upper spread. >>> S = 1.18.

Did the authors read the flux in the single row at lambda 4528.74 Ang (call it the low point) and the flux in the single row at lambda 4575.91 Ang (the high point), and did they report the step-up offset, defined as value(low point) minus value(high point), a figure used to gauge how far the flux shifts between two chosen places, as -4.2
